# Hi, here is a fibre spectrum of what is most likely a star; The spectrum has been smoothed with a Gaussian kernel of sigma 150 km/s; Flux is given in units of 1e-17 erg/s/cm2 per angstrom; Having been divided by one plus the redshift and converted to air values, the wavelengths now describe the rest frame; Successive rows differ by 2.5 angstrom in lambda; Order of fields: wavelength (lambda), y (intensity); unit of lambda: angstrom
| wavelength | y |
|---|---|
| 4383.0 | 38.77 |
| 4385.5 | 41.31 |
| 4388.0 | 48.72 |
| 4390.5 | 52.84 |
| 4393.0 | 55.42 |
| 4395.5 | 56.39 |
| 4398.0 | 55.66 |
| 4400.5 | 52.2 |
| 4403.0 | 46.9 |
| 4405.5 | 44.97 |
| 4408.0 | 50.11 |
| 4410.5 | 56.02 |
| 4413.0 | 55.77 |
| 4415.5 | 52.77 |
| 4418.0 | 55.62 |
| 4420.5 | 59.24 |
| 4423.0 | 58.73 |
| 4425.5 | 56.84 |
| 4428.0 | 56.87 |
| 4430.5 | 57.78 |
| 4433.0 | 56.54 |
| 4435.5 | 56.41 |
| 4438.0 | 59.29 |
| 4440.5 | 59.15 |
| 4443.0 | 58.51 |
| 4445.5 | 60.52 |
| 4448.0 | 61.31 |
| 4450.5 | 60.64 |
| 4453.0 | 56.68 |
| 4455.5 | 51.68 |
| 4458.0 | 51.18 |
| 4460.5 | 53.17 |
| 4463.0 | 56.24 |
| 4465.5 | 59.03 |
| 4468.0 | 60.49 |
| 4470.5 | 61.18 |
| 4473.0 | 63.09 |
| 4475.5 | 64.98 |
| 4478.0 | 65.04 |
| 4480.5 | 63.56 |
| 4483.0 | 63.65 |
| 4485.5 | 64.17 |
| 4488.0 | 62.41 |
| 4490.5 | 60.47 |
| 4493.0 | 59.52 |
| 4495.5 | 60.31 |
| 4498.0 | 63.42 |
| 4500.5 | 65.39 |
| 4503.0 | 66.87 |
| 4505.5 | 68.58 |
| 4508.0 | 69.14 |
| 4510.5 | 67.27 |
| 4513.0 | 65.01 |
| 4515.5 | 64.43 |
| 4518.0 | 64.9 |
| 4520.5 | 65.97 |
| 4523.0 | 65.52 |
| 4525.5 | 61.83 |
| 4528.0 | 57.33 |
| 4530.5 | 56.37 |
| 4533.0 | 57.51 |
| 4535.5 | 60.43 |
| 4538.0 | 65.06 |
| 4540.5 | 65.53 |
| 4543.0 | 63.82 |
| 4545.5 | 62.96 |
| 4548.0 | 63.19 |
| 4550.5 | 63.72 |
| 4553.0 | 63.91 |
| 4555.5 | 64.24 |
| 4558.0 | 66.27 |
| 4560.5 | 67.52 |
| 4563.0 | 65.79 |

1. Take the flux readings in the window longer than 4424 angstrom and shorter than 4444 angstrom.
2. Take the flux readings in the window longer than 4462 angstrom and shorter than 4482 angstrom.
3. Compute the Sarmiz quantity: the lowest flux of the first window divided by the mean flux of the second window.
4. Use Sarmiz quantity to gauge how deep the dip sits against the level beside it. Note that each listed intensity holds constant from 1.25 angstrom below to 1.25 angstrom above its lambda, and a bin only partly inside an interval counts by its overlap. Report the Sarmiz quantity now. 0.91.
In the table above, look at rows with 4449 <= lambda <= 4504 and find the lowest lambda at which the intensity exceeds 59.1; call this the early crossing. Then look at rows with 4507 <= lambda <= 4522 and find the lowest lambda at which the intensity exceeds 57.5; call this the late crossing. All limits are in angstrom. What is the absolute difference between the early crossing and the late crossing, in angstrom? 57.5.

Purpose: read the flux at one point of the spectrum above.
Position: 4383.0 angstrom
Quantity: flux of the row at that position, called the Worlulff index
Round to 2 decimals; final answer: 38.77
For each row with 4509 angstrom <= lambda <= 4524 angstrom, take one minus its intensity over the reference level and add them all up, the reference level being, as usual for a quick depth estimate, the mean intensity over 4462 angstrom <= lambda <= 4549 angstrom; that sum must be -0.24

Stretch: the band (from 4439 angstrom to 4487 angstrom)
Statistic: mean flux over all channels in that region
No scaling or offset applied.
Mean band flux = 59.7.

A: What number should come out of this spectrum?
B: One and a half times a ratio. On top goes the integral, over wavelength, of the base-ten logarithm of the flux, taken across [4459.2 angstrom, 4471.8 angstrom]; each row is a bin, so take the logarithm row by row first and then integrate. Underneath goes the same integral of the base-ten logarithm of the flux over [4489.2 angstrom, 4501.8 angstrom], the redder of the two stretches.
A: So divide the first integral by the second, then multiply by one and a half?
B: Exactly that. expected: 1.48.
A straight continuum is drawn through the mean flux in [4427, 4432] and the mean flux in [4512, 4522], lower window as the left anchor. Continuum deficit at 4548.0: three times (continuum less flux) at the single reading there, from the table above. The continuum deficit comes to 14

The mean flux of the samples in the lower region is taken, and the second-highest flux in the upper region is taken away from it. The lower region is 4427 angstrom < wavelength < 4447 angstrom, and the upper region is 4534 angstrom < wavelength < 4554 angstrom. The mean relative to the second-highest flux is -6.9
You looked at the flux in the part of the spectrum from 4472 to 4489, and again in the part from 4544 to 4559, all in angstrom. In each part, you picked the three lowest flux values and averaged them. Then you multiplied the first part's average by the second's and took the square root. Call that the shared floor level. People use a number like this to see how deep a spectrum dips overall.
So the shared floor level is 63.2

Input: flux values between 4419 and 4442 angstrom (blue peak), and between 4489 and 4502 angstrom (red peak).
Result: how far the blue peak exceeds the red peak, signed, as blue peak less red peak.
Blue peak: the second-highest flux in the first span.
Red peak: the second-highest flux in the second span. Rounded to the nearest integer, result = -4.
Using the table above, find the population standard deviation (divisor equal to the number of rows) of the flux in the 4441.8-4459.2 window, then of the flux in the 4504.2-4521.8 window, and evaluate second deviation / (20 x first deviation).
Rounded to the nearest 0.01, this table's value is 0.02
